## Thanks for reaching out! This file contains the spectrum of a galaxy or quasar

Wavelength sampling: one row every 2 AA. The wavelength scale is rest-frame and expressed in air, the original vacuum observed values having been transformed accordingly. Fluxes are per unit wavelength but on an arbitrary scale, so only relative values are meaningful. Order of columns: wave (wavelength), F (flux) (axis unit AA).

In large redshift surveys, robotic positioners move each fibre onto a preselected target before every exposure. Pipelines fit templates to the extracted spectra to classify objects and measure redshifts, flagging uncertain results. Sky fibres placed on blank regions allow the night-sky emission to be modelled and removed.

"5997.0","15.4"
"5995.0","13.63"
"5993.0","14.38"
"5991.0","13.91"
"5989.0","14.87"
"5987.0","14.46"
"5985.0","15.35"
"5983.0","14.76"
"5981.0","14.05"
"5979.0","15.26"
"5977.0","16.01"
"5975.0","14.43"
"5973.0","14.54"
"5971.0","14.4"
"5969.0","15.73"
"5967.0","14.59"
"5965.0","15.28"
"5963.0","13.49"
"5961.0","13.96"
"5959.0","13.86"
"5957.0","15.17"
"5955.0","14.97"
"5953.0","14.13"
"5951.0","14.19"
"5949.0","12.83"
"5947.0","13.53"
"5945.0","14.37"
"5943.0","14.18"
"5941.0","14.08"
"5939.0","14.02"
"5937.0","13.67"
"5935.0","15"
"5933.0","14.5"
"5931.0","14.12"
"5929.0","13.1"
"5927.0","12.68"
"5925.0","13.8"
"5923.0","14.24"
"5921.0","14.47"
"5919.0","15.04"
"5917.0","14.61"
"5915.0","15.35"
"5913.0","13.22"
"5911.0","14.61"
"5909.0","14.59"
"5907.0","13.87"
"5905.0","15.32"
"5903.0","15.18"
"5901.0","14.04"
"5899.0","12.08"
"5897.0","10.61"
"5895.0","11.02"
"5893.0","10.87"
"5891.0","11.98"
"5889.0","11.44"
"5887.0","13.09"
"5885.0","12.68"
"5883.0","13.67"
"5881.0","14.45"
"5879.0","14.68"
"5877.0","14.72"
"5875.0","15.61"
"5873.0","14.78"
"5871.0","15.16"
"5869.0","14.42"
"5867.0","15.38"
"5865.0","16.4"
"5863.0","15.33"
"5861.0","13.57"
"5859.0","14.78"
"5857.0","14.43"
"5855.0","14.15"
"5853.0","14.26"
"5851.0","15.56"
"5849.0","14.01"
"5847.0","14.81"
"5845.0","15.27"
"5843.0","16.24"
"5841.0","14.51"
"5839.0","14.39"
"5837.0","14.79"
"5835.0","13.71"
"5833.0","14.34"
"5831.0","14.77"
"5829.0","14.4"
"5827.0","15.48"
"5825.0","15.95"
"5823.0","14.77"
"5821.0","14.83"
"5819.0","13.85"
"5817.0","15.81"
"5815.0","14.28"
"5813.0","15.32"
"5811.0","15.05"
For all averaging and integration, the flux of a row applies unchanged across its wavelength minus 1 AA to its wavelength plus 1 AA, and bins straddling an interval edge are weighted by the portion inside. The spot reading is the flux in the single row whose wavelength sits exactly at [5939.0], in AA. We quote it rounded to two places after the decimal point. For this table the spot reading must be 14.02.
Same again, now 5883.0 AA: 13.67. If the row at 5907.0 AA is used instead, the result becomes 13.87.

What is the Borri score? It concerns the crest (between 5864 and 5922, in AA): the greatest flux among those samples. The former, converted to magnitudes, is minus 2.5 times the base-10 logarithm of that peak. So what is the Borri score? -3.04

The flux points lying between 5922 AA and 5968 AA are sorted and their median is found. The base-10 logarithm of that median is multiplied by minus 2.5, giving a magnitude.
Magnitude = -2.87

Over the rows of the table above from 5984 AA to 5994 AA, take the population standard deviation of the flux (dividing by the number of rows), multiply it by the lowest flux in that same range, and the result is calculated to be 6.8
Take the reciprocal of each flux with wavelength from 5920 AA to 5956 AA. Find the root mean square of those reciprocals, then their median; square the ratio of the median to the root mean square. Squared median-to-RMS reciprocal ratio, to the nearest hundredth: 0.98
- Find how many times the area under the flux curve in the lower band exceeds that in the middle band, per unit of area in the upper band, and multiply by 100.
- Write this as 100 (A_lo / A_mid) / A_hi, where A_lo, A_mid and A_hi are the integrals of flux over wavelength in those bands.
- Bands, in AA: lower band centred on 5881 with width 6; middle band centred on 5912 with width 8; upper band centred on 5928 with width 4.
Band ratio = 1.4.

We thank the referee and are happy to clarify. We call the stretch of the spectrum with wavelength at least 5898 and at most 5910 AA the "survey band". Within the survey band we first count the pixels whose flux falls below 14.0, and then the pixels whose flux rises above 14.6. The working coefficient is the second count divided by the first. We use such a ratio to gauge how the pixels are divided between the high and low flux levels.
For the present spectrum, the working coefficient 1.0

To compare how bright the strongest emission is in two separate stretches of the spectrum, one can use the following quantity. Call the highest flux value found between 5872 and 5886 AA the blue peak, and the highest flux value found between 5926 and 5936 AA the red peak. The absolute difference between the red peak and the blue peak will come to 0.61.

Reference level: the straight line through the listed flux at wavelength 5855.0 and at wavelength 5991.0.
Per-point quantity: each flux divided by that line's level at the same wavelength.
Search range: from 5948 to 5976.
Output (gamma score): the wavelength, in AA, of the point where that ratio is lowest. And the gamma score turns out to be 5949.0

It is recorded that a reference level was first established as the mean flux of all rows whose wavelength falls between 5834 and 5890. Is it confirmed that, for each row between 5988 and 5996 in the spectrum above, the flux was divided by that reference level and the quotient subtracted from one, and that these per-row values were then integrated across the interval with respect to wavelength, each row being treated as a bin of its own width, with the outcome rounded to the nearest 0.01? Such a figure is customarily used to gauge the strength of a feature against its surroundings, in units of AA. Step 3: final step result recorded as 0.17 AA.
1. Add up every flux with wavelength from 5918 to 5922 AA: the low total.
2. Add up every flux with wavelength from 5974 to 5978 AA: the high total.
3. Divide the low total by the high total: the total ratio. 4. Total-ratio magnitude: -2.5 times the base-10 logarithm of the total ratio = 0.03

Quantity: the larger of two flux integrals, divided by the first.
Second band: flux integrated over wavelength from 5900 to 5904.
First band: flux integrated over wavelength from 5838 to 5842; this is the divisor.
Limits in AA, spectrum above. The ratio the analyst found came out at 1.01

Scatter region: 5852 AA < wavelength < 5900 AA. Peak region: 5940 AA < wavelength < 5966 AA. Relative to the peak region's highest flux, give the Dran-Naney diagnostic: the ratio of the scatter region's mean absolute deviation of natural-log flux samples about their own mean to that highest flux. 0.0067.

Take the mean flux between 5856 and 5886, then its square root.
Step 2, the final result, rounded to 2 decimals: 3.83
